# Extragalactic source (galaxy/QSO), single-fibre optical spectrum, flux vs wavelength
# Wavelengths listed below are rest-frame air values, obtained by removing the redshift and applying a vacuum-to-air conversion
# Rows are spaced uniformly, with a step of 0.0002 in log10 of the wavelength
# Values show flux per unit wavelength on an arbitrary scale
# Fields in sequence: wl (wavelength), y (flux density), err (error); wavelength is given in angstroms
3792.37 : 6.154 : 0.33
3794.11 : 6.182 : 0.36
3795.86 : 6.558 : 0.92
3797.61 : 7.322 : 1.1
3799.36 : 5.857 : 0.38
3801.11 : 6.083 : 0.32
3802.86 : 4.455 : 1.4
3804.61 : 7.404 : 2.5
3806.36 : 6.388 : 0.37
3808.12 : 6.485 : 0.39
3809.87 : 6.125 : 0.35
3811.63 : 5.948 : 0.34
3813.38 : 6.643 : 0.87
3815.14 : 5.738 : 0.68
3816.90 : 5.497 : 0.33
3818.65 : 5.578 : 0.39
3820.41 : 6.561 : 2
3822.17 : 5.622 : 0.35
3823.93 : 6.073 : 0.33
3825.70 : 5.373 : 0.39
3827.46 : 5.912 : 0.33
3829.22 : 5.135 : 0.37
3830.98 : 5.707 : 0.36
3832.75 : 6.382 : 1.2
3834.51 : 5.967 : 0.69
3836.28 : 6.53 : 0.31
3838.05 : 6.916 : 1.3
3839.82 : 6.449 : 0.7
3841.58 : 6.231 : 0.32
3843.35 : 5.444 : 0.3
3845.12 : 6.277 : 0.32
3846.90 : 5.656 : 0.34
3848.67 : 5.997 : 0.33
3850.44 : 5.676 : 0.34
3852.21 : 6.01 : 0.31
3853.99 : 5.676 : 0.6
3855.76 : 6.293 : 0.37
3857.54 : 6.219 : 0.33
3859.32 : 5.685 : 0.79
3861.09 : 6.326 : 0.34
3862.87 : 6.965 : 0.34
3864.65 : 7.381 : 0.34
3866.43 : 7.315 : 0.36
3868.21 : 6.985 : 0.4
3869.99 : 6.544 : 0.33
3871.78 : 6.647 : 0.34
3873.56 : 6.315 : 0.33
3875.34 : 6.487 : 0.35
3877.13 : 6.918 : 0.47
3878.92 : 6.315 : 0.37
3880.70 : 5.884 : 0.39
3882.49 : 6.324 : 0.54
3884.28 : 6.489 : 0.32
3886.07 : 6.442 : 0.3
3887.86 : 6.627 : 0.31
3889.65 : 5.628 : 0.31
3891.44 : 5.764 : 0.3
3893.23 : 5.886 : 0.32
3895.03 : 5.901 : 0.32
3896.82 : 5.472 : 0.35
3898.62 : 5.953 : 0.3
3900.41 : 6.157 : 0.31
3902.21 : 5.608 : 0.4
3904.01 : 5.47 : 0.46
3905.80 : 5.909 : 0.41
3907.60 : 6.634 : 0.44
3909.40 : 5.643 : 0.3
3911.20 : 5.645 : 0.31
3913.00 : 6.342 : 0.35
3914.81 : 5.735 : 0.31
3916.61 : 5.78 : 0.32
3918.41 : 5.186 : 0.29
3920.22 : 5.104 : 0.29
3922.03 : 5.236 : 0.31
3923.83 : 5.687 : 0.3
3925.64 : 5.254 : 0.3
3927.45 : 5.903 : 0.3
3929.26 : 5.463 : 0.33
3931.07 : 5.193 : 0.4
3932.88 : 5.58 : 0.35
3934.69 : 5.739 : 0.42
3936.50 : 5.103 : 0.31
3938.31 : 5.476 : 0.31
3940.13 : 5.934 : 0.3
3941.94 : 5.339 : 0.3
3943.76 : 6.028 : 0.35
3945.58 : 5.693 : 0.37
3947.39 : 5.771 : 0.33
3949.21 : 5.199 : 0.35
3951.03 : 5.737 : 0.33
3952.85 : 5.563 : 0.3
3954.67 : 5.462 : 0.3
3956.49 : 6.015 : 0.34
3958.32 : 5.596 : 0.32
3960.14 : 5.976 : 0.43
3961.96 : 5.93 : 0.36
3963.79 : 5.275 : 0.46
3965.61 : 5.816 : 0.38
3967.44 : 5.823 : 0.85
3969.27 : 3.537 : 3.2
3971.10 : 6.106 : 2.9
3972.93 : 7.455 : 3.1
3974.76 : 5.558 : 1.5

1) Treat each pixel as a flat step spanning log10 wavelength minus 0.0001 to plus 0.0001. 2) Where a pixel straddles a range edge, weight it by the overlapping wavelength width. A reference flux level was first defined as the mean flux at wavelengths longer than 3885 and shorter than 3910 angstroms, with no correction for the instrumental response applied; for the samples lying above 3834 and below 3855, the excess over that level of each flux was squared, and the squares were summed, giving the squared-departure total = 2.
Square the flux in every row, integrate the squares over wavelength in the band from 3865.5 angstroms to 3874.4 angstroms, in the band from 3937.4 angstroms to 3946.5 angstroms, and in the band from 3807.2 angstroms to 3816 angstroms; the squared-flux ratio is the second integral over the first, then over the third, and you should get 0.0021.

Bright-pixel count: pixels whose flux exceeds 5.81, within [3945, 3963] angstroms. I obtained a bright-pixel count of 3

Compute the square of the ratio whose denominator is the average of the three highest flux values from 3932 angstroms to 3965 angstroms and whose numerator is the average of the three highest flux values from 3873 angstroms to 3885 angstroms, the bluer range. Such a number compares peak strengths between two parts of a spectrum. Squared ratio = 1.22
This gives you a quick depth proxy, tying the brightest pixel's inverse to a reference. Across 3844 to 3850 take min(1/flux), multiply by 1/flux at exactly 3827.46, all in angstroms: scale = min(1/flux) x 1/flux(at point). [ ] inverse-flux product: 0.027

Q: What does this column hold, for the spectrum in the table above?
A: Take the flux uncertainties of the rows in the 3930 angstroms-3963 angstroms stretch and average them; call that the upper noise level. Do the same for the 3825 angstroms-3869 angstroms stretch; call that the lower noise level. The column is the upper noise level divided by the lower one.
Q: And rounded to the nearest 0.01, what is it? 0.73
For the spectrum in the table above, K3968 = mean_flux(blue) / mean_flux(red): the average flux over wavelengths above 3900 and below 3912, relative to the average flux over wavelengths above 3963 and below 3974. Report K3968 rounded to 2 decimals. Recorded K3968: 1.03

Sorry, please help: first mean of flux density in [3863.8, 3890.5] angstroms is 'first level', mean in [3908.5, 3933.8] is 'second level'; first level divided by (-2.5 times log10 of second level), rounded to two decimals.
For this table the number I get -3.52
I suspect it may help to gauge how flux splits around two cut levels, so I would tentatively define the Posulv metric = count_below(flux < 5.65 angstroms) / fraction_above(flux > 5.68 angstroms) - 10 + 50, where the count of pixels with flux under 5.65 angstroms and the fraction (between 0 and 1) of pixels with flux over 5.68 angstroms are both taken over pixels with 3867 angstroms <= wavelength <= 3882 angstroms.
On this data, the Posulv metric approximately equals 40.0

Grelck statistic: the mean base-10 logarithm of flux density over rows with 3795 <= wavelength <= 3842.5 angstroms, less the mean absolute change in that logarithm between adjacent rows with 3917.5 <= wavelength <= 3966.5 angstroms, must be 0.753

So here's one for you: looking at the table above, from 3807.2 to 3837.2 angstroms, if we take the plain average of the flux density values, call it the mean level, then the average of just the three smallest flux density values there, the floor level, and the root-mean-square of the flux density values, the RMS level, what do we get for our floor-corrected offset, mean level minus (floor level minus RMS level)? 6.6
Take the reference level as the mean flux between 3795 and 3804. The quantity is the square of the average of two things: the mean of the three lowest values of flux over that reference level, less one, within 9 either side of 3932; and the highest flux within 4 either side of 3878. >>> 11.5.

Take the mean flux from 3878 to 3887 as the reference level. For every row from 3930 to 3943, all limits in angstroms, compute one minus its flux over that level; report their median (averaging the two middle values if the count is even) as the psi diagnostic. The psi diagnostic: 0.13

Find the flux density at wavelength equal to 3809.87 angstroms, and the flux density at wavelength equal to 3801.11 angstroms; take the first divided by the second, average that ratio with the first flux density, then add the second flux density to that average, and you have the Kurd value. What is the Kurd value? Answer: 9.6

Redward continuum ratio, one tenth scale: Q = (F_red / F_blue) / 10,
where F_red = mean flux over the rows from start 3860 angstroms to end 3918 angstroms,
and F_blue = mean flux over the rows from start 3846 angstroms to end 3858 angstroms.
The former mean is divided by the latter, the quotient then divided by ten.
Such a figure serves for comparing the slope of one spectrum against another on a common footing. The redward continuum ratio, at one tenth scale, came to 0.105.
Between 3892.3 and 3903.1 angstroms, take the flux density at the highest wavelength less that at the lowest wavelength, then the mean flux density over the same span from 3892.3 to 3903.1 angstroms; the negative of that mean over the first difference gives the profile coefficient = 21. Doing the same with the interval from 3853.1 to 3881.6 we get -31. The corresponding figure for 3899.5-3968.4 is 17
